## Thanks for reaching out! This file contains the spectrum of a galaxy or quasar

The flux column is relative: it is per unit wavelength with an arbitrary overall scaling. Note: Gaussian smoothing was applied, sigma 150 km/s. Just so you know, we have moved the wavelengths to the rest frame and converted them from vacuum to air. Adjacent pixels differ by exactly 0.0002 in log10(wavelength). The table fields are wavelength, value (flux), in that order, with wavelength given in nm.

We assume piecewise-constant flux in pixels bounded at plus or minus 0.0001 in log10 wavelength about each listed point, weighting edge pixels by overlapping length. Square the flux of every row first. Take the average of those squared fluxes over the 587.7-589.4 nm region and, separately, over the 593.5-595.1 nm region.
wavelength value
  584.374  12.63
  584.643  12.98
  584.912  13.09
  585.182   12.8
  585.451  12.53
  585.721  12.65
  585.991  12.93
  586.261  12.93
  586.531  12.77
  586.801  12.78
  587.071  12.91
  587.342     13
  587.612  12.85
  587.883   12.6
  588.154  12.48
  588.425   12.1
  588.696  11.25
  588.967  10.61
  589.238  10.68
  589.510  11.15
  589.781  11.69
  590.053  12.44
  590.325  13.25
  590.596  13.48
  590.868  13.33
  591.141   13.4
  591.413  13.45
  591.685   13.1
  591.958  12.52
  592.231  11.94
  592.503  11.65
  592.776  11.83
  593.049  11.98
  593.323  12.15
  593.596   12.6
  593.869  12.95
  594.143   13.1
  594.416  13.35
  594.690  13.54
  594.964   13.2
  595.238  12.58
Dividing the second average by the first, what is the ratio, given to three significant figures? 1.27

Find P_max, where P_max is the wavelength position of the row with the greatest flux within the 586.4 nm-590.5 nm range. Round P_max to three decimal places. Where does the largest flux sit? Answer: 590.325 nm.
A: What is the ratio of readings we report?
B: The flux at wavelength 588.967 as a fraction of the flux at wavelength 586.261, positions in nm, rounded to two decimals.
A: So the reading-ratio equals 0.82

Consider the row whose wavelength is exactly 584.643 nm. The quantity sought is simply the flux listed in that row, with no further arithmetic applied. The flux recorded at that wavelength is 12.98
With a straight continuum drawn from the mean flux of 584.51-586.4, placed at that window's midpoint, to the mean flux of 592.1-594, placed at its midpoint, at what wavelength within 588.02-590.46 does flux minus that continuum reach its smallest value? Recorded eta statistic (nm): 588.967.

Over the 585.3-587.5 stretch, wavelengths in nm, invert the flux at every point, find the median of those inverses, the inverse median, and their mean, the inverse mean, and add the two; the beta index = 0.1559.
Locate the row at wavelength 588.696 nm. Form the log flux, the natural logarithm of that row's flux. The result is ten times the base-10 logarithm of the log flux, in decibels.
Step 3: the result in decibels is 3.84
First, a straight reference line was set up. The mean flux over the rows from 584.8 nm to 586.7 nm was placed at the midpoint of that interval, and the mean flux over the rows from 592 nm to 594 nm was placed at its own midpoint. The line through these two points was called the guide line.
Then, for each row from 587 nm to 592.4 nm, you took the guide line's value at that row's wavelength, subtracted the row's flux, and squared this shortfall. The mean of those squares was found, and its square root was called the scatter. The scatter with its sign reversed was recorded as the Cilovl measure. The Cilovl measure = -0.94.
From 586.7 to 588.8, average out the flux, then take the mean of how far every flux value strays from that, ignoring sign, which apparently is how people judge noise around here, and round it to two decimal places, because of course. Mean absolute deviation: 0.41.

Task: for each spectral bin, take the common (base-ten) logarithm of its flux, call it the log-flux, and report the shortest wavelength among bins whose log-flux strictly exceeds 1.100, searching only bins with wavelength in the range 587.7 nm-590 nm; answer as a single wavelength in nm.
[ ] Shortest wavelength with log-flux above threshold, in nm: 587.883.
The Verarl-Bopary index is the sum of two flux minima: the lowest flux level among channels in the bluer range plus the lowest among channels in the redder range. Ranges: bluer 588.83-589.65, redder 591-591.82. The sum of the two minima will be 23.7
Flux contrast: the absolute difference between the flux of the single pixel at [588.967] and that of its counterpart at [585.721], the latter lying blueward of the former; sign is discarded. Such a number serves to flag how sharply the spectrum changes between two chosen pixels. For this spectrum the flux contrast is 2.0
